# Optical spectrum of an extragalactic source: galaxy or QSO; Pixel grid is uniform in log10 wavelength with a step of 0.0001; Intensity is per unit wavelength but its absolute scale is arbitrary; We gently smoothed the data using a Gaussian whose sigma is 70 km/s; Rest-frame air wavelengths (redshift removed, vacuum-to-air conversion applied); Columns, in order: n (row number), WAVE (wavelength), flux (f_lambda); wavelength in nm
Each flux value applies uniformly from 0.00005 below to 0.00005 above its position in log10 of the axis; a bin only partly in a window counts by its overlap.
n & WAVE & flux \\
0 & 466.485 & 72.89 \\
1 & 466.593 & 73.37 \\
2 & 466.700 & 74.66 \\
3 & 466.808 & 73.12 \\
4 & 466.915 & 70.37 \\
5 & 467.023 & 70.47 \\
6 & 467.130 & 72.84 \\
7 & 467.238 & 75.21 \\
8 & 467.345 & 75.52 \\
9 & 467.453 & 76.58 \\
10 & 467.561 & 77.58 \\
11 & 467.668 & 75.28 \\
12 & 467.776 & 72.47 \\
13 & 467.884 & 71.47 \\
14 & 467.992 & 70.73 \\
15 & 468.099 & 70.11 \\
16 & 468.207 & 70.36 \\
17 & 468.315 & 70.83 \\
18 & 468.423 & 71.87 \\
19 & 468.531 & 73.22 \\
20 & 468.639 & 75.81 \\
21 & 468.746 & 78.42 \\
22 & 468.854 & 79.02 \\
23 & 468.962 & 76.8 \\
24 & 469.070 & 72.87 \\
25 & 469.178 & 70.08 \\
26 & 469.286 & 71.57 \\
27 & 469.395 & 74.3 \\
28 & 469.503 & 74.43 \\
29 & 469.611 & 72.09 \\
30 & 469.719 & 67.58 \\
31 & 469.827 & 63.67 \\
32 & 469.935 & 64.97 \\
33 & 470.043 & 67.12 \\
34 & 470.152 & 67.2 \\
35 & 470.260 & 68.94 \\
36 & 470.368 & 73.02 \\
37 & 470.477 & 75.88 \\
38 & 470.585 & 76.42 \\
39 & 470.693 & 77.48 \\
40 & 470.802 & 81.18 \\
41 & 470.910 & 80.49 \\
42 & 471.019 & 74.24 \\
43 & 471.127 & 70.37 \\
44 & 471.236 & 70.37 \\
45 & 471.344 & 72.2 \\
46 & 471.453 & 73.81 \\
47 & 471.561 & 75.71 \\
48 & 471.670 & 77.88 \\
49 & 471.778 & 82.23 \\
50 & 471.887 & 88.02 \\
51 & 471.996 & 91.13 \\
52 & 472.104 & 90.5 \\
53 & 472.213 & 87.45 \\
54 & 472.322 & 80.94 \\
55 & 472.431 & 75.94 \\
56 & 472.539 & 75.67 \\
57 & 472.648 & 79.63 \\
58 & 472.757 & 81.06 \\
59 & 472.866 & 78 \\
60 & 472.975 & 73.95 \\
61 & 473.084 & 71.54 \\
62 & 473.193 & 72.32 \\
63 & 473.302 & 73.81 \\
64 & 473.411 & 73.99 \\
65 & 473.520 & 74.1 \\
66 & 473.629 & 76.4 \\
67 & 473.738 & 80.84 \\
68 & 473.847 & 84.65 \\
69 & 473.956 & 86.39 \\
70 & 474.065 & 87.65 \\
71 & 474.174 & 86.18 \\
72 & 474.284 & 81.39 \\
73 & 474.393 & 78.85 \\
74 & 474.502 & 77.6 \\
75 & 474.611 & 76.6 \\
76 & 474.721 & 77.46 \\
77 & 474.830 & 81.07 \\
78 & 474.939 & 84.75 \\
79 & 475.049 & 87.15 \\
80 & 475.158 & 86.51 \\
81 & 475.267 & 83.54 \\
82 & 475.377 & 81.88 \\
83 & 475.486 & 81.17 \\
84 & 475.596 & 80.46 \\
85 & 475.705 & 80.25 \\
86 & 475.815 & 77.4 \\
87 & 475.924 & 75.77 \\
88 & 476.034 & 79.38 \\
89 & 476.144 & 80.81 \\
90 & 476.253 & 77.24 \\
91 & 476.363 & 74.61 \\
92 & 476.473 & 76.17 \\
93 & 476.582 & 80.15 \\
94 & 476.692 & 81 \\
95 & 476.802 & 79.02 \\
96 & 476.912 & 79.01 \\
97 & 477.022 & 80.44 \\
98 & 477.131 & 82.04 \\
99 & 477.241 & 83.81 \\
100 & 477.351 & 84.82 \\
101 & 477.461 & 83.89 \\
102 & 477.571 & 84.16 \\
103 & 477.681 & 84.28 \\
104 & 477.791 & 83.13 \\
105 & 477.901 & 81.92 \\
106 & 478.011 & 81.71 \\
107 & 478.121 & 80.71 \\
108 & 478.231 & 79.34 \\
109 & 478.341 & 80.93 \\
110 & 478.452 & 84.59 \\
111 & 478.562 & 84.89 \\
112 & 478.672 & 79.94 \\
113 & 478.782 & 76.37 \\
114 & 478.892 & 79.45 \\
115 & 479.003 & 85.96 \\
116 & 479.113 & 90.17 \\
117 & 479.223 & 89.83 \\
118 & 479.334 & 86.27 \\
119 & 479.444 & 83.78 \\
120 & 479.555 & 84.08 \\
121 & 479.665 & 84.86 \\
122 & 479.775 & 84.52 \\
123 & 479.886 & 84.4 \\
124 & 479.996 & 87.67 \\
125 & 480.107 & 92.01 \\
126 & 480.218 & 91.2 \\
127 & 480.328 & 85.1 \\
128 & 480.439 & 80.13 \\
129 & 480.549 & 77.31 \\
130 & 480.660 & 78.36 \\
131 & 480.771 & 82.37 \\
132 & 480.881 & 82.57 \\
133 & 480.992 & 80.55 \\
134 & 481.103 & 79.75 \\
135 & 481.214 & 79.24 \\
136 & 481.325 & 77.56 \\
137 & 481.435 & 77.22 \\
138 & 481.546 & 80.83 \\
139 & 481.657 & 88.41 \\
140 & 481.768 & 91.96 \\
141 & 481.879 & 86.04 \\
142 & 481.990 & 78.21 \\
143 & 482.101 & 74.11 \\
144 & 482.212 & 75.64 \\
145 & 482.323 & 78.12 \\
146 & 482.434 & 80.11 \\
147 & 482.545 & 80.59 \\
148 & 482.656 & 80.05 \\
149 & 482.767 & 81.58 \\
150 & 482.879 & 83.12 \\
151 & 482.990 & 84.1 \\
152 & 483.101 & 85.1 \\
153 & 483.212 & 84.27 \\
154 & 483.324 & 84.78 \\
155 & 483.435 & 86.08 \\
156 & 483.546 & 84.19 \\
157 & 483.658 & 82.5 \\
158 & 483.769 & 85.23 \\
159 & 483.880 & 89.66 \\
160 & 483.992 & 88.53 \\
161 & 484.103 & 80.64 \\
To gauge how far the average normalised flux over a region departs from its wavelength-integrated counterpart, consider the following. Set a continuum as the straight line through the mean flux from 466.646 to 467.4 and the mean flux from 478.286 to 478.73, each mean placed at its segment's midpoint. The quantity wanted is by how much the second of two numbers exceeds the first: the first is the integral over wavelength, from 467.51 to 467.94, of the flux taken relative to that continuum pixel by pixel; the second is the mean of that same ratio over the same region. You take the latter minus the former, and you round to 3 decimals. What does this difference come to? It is 0.573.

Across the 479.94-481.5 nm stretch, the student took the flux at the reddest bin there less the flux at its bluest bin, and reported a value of -10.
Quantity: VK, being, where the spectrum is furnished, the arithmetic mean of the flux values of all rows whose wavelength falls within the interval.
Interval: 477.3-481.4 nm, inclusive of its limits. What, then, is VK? 83.2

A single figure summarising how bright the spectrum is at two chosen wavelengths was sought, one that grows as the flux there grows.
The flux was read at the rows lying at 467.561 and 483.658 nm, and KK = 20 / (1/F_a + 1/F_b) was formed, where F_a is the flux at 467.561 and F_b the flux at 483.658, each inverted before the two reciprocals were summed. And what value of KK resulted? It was 800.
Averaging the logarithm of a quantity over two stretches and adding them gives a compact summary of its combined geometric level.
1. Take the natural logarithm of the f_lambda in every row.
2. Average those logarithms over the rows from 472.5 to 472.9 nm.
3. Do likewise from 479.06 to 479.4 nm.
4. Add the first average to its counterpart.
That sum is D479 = 8.85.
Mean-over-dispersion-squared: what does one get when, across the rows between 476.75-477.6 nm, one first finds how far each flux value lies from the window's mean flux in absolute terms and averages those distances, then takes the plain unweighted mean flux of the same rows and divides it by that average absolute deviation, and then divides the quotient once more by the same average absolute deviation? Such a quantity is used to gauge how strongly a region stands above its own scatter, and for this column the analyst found 20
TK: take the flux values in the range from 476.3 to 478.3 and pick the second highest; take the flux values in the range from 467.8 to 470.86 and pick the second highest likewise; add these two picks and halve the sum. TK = 82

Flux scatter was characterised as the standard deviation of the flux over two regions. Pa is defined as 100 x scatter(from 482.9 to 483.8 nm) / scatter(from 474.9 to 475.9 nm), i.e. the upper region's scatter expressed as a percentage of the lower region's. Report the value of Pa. 33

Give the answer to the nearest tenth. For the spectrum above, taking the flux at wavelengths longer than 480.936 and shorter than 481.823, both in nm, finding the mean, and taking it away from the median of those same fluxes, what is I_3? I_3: -1.8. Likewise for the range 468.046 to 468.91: -1.2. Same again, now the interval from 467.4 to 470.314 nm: -0.2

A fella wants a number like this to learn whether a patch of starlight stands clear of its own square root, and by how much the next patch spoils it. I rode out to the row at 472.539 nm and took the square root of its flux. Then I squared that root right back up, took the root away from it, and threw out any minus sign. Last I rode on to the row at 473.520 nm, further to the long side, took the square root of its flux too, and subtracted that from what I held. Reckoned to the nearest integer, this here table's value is 58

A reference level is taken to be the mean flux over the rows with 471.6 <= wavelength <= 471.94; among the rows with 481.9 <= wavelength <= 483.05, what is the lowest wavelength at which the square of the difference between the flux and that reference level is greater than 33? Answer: 482.101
